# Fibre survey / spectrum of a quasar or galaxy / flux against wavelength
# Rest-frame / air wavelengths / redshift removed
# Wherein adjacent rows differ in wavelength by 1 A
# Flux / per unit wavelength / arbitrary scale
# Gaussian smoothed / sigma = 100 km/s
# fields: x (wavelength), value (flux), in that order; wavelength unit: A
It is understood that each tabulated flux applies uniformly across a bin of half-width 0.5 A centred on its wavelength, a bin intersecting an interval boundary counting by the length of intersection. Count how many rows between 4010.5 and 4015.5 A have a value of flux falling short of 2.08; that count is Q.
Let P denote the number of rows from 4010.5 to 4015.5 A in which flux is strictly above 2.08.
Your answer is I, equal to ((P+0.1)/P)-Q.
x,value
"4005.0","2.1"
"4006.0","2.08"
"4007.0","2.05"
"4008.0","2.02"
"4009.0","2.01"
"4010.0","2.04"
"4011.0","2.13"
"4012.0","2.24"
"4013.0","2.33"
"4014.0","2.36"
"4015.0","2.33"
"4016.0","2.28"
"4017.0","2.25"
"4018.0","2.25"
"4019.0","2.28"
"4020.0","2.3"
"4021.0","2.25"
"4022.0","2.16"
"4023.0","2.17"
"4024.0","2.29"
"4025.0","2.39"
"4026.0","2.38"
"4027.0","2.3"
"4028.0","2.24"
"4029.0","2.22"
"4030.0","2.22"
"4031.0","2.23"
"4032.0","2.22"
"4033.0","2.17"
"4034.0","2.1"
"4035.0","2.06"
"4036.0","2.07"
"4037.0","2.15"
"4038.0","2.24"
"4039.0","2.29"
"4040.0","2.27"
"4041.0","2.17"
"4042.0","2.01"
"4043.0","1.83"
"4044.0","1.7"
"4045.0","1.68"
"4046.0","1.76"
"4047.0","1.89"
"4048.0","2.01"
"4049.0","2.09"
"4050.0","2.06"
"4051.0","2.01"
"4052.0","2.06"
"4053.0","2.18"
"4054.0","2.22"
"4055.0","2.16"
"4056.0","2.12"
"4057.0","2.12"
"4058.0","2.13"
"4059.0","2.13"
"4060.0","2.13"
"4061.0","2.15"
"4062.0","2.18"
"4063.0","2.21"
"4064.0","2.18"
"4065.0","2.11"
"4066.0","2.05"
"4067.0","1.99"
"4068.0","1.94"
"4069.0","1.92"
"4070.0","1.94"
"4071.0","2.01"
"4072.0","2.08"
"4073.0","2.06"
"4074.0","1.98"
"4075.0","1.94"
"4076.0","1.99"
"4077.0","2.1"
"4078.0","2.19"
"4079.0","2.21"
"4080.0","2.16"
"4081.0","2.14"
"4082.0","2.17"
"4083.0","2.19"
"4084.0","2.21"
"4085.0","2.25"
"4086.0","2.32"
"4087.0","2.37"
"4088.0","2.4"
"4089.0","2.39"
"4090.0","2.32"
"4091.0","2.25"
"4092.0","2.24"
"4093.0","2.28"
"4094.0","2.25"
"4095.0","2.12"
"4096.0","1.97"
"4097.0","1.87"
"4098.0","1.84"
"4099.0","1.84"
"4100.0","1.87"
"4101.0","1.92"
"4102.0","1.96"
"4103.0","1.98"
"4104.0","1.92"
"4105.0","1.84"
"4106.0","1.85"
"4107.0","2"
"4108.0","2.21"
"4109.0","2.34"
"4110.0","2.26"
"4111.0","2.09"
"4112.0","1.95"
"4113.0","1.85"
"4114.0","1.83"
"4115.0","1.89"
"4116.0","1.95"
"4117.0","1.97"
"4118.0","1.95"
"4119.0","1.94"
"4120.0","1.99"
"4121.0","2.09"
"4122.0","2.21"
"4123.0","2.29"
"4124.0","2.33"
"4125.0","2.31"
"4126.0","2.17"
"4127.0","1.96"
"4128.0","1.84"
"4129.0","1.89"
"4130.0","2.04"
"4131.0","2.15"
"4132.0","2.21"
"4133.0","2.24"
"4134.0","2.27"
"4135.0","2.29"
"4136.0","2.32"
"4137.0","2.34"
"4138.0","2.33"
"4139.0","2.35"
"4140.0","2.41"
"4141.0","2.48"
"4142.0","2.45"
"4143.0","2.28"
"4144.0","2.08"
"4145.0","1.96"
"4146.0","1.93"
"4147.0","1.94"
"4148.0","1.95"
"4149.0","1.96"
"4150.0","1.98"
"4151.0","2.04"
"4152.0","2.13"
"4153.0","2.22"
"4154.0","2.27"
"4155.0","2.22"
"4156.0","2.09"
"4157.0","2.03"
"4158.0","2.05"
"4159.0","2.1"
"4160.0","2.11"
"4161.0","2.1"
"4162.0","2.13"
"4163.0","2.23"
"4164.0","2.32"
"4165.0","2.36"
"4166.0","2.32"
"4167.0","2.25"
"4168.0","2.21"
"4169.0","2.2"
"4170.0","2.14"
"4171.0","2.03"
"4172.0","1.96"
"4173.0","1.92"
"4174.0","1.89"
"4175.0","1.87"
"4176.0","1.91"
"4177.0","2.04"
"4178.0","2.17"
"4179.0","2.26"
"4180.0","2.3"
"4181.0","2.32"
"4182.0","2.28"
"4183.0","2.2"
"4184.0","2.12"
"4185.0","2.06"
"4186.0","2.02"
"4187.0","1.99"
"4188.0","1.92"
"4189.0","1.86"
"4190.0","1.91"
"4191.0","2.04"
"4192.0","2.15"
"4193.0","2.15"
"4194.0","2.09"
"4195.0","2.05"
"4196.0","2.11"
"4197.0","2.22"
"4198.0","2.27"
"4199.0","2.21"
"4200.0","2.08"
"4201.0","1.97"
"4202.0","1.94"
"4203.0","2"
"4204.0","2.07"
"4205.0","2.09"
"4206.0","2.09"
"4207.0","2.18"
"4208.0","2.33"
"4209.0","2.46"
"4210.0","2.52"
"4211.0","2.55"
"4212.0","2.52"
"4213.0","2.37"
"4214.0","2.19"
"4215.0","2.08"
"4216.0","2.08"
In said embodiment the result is 1.0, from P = 5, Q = 0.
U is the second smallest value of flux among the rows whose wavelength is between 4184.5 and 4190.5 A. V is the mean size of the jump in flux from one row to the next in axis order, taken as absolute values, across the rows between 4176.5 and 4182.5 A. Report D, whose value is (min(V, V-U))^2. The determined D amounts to 3.41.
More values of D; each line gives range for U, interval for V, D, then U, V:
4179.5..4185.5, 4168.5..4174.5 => 4.24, 2.12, 0.062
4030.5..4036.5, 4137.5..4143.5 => 4.00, 2.07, 0.070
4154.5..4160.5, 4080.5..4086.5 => 4.06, 2.05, 0.036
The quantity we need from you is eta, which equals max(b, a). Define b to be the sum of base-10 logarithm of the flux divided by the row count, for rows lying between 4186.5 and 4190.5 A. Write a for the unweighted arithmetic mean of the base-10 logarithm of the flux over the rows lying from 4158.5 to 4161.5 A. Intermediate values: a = 0.323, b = 0.28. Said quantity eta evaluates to 0.32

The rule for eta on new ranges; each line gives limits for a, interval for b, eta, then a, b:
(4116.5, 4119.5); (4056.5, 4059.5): 0.33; 0.291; 0.33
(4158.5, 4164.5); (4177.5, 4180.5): 0.35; 0.335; 0.35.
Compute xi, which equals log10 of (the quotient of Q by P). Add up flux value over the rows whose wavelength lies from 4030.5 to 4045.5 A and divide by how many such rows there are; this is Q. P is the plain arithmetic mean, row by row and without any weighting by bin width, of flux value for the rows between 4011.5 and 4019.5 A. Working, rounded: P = 2.29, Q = 2.08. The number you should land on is -0.042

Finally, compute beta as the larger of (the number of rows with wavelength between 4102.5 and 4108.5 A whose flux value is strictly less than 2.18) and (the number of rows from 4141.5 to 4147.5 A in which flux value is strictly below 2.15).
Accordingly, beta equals 5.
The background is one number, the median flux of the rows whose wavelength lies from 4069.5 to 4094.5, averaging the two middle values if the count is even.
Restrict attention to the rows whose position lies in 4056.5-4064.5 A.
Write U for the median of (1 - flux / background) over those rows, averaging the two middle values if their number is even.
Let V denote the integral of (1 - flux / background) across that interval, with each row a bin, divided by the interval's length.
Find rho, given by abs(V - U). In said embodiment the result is 0.006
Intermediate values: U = 0.02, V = 0.02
